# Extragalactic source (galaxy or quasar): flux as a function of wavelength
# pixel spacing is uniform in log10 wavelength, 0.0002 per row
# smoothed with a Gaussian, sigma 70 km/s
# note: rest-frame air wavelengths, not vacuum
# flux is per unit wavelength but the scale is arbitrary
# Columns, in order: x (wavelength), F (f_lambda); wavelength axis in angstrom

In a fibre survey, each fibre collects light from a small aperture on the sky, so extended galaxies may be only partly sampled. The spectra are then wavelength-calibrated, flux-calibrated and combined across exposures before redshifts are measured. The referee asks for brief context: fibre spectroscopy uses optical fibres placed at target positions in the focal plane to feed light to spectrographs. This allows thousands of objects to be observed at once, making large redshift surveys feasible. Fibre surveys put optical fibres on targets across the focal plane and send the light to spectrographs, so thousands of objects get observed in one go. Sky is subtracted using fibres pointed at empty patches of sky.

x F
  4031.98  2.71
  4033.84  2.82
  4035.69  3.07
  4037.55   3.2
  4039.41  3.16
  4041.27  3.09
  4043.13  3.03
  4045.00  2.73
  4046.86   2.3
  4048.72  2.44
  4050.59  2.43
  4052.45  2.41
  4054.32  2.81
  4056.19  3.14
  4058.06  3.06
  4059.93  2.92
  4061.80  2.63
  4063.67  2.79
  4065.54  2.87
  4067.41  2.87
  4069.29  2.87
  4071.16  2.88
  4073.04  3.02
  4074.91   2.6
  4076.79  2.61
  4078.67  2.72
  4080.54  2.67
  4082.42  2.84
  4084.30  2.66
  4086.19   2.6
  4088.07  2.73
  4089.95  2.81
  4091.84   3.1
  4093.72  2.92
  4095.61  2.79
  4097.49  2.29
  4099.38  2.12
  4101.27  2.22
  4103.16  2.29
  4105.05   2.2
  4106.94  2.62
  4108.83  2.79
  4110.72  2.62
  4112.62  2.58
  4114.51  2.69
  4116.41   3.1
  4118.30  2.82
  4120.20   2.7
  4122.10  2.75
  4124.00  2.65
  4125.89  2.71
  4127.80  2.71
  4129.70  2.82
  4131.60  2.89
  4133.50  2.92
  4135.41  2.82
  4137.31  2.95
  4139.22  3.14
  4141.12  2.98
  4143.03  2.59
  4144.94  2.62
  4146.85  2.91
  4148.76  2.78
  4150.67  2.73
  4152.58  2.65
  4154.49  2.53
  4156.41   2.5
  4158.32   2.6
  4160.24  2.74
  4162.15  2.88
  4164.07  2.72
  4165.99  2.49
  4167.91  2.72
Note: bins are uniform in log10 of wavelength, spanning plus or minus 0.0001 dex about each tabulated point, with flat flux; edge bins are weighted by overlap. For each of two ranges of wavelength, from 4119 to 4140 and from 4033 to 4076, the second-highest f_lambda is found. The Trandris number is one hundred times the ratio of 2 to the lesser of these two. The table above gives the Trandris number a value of 67.8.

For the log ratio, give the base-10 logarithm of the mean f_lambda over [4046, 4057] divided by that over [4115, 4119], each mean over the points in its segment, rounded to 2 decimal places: -0.06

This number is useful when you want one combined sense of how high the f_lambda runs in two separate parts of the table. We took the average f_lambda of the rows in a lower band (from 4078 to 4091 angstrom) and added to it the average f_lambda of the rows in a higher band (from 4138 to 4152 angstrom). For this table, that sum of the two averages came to 5.54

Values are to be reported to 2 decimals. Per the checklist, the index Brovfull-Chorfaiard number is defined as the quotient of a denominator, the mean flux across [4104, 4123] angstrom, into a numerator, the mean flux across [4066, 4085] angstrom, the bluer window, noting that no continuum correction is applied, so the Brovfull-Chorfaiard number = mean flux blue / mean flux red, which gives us 1.03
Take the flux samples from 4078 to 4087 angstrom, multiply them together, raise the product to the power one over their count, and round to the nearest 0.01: 2.70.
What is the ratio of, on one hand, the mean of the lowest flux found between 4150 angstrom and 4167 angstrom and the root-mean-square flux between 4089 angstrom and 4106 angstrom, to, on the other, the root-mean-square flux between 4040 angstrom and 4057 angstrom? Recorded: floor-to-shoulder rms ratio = 0.925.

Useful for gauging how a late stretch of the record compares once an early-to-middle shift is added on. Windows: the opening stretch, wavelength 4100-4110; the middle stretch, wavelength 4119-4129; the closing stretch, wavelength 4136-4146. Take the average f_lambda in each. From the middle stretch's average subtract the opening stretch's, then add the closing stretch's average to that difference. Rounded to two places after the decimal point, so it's 3.14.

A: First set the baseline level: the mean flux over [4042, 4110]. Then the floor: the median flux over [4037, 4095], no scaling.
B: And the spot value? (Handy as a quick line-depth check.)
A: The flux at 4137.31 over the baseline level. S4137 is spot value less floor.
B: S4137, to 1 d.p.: -1.7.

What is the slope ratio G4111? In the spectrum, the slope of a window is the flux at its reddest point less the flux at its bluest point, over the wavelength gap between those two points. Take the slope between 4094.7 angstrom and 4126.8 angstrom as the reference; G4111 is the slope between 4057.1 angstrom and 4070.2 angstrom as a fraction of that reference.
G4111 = 6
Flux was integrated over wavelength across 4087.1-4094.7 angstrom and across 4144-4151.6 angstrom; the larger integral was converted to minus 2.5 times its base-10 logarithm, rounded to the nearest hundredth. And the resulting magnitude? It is -3.35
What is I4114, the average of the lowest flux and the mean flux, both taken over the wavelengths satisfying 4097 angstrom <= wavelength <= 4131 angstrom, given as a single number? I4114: 2.36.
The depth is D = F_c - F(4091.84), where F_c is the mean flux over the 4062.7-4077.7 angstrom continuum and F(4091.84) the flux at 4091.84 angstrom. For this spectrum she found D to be -0.29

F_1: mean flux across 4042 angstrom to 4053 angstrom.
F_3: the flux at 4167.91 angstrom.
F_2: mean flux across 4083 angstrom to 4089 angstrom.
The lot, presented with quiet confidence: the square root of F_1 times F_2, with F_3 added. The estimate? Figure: 5.3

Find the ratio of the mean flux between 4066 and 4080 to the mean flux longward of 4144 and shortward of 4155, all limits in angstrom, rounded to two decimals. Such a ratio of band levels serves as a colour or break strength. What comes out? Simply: 1.03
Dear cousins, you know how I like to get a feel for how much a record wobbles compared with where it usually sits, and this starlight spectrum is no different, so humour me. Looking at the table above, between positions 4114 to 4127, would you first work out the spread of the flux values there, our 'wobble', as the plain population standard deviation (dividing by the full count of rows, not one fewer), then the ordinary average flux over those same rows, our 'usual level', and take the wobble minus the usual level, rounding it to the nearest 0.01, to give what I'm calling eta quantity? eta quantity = -2.63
